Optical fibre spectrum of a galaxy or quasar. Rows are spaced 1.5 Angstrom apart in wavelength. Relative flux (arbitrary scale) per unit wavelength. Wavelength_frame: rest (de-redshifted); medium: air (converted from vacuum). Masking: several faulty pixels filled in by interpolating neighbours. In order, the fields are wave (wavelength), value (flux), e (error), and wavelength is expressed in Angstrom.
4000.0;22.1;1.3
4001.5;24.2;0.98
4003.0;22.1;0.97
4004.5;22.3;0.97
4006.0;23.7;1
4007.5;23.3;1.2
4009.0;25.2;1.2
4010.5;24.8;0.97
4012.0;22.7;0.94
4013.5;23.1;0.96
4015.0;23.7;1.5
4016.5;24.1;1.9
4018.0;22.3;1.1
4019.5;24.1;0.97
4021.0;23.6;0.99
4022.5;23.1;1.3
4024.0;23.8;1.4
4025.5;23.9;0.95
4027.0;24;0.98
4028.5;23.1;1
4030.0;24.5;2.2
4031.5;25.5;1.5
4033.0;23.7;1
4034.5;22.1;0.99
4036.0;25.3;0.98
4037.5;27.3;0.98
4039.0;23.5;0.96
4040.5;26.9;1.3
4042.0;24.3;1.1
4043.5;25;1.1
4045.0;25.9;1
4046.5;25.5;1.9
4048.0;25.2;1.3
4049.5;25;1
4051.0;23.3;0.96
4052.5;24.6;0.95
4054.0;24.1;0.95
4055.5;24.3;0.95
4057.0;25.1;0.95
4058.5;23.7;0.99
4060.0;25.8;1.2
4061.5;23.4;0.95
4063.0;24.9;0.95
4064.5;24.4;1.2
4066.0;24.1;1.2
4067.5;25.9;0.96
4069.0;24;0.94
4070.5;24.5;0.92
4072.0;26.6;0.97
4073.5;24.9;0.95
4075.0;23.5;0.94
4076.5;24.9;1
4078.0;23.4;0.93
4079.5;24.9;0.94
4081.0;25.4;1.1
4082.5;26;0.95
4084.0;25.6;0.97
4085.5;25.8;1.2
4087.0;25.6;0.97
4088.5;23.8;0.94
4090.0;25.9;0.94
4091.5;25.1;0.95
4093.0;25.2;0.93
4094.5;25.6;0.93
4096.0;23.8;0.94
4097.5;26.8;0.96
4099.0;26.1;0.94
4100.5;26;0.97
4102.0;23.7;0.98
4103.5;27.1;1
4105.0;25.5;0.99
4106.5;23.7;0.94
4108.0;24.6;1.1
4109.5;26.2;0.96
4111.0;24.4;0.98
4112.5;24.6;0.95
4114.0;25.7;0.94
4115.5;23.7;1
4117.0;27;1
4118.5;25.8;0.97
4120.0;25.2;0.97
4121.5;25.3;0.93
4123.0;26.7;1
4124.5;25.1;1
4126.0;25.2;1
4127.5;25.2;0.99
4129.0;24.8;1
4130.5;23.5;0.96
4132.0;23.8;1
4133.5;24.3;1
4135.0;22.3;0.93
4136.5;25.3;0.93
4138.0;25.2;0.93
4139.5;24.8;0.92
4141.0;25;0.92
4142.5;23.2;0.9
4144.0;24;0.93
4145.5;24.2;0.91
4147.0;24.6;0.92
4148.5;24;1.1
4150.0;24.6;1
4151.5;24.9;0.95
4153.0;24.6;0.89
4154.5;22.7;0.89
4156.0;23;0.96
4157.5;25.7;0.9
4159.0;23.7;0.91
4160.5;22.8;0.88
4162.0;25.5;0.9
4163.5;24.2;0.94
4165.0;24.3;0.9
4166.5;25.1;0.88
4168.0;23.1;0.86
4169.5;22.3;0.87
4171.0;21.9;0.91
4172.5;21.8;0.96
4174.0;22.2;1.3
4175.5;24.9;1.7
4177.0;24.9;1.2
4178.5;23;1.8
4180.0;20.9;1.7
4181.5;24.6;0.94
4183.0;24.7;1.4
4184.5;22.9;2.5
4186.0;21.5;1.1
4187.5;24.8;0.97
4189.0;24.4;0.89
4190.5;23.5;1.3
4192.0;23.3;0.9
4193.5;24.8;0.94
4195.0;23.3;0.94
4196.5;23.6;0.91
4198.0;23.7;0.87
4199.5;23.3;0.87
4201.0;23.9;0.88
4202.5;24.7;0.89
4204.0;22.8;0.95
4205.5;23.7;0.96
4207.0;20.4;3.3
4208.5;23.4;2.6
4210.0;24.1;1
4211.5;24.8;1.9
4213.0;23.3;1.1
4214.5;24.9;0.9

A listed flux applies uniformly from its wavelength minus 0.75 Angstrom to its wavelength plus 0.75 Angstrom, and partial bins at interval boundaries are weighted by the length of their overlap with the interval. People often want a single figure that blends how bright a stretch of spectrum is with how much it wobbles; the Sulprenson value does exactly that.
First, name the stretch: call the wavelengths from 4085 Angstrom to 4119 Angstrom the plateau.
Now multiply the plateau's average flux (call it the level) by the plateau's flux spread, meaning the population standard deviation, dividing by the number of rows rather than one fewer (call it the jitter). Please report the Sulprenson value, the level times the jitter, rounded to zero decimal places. 27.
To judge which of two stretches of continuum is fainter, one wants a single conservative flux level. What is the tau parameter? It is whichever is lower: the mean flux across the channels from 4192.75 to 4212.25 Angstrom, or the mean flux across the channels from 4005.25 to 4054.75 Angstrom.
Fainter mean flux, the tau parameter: 23.6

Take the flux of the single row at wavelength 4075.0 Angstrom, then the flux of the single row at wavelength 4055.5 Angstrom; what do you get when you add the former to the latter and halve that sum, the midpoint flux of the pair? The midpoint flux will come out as 23.9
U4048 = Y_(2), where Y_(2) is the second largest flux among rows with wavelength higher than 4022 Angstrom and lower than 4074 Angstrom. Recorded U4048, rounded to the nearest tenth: 26.9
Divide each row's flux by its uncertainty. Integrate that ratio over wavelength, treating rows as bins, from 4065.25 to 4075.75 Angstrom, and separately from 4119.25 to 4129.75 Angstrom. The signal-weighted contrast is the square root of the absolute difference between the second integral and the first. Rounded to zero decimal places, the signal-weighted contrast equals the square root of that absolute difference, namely 2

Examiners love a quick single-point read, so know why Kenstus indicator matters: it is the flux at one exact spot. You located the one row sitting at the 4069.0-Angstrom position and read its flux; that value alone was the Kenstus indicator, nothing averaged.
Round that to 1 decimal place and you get 24.0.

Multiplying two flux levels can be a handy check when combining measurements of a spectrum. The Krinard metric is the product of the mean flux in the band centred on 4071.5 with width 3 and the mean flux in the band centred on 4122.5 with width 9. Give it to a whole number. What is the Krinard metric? 653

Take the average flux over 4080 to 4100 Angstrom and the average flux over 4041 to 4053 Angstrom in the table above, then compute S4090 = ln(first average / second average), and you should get 0.02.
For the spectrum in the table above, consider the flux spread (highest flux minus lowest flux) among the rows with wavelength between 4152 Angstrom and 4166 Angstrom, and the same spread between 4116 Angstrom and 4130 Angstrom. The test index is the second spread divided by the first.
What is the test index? 0.73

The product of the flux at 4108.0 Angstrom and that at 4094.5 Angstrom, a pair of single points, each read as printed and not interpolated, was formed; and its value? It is 630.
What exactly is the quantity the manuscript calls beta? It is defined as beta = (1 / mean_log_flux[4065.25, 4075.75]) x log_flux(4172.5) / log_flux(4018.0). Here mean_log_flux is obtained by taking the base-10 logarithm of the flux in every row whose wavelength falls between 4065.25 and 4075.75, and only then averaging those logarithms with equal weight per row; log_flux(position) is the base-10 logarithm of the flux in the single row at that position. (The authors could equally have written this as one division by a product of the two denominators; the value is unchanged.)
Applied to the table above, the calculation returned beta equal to 0.712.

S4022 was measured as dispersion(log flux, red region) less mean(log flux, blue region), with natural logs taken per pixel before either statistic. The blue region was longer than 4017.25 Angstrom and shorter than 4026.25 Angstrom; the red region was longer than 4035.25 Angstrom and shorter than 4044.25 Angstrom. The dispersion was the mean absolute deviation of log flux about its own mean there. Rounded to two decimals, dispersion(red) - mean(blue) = -3.11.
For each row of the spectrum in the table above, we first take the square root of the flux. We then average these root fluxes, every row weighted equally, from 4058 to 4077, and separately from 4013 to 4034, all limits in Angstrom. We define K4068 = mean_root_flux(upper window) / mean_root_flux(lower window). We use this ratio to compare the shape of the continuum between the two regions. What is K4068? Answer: 1.02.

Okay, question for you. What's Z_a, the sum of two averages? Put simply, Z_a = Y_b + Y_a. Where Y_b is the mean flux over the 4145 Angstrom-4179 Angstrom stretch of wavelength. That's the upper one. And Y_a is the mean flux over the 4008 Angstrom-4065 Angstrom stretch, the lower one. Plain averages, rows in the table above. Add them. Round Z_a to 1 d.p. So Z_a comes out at 48.2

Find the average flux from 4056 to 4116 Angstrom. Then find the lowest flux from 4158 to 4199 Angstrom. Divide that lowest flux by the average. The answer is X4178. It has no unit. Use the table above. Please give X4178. 0.836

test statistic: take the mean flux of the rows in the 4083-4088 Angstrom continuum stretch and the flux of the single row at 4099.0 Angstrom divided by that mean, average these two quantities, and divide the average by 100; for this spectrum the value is 0.133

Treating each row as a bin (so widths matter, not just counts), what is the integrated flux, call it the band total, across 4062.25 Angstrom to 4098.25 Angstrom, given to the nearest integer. 901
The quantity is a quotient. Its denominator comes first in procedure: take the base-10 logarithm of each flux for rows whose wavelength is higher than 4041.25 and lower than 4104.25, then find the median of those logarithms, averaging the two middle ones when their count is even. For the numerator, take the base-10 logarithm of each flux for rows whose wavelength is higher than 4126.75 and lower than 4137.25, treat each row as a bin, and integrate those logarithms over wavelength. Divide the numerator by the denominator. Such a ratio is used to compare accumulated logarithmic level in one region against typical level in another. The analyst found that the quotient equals 10.4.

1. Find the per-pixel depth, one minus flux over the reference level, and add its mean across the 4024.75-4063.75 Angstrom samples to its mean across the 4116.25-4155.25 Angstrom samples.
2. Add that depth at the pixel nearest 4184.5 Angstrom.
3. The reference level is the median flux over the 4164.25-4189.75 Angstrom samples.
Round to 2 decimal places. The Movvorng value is -0.12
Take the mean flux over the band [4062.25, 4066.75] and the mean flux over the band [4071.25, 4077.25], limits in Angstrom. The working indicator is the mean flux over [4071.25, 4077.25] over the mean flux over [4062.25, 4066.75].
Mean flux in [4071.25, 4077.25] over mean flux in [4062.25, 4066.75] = 1.02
